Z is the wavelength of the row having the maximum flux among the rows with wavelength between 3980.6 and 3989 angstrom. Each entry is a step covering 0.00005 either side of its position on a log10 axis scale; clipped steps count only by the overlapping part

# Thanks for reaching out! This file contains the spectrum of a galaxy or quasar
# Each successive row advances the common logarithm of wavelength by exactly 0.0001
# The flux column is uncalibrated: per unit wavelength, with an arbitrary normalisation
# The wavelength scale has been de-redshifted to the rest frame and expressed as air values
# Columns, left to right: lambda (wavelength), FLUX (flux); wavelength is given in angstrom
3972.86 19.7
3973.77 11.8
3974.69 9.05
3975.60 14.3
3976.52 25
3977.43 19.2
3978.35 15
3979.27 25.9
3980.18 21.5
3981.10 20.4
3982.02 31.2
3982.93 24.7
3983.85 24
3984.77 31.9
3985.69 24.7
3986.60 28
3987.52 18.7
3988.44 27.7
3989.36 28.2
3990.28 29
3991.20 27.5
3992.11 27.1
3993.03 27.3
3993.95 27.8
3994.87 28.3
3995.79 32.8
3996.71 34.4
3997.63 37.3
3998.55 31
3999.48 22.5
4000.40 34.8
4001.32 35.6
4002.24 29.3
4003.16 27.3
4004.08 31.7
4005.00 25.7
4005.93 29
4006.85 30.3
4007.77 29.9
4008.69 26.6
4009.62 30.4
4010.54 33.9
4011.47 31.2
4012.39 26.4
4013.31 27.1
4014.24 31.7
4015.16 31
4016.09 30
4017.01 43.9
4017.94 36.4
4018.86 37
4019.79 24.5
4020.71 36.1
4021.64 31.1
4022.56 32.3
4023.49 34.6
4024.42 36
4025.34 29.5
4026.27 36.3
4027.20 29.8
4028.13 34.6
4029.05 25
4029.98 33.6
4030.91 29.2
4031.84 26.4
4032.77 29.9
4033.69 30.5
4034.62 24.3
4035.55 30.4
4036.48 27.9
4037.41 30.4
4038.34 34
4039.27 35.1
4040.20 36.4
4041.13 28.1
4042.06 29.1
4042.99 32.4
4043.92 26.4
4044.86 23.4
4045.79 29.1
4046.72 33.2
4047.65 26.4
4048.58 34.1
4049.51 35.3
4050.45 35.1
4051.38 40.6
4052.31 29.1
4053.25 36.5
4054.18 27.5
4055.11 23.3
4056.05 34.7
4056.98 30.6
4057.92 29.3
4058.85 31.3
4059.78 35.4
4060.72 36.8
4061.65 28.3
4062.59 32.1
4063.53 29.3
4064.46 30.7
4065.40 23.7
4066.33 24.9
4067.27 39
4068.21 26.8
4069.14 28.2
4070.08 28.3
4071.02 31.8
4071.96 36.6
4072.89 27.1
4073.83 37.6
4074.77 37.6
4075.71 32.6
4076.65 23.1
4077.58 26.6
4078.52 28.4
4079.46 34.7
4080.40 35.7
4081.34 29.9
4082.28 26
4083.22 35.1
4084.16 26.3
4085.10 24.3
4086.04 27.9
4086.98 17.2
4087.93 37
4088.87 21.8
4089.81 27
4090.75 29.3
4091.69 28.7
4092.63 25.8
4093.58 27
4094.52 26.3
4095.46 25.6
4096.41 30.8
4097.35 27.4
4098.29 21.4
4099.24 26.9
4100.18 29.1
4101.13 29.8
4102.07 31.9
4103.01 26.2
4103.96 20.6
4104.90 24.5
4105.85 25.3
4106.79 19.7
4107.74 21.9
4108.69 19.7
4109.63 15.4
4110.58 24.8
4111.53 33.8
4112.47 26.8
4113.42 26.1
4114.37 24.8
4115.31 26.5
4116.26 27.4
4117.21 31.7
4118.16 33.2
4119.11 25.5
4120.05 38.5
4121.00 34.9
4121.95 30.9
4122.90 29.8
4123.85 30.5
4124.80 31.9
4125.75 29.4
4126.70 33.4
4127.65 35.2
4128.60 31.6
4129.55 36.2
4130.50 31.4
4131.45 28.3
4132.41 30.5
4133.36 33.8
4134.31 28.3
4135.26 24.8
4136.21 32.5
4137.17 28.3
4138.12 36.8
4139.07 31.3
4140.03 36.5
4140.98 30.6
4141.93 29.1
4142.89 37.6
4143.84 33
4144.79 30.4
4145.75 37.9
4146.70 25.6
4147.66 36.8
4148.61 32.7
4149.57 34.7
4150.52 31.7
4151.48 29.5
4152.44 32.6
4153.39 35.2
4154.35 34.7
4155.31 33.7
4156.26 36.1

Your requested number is 3984.77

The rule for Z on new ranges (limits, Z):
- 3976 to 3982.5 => 3982.02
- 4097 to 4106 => 4102.07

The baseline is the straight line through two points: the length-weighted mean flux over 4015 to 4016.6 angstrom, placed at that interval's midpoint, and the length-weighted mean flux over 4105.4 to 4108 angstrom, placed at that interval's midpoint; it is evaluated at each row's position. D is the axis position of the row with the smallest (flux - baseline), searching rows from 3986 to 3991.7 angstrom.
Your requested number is 3987.52 angstrom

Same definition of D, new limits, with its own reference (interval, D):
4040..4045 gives 4044.86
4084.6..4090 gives 4086.98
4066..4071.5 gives 4066.33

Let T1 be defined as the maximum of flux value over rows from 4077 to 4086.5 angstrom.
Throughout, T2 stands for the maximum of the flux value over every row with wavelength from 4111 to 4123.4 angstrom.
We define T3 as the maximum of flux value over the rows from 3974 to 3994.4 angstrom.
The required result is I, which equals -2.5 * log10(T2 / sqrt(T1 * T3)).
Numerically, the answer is -0.143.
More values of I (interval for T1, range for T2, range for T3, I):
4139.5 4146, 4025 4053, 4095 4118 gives -0.137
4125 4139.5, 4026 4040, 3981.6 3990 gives -0.063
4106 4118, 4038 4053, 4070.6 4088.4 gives -0.141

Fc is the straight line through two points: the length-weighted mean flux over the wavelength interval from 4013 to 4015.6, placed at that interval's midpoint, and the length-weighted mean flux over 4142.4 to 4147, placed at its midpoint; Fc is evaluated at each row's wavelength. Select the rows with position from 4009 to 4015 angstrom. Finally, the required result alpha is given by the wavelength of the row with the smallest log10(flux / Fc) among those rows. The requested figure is 4012.39 angstrom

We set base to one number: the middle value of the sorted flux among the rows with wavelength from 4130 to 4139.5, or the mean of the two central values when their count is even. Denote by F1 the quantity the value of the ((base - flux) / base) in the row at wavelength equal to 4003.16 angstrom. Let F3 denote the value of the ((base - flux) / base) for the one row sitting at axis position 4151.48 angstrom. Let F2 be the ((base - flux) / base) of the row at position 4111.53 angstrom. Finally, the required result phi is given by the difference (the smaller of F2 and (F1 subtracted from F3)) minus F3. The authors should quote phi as -0.14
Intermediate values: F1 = 0.12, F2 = -0.09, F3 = 0.05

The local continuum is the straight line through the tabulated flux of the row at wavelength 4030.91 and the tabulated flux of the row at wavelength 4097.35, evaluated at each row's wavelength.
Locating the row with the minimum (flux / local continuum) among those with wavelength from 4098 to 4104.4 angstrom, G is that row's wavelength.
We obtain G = 4103.96 angstrom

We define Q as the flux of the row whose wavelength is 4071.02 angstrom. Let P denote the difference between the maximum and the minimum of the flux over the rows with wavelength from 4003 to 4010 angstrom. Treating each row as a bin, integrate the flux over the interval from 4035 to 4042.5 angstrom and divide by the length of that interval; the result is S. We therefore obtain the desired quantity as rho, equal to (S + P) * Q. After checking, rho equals 1188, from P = 6.0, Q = 31.8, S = 31.3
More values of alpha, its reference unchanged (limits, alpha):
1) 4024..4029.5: 4029.05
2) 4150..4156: 4151.48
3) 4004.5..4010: 4005.00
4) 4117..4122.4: 4119.11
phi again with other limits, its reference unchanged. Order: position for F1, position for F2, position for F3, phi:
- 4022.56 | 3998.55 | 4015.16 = 0.00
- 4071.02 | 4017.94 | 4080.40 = -0.02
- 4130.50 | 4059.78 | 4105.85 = -0.33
